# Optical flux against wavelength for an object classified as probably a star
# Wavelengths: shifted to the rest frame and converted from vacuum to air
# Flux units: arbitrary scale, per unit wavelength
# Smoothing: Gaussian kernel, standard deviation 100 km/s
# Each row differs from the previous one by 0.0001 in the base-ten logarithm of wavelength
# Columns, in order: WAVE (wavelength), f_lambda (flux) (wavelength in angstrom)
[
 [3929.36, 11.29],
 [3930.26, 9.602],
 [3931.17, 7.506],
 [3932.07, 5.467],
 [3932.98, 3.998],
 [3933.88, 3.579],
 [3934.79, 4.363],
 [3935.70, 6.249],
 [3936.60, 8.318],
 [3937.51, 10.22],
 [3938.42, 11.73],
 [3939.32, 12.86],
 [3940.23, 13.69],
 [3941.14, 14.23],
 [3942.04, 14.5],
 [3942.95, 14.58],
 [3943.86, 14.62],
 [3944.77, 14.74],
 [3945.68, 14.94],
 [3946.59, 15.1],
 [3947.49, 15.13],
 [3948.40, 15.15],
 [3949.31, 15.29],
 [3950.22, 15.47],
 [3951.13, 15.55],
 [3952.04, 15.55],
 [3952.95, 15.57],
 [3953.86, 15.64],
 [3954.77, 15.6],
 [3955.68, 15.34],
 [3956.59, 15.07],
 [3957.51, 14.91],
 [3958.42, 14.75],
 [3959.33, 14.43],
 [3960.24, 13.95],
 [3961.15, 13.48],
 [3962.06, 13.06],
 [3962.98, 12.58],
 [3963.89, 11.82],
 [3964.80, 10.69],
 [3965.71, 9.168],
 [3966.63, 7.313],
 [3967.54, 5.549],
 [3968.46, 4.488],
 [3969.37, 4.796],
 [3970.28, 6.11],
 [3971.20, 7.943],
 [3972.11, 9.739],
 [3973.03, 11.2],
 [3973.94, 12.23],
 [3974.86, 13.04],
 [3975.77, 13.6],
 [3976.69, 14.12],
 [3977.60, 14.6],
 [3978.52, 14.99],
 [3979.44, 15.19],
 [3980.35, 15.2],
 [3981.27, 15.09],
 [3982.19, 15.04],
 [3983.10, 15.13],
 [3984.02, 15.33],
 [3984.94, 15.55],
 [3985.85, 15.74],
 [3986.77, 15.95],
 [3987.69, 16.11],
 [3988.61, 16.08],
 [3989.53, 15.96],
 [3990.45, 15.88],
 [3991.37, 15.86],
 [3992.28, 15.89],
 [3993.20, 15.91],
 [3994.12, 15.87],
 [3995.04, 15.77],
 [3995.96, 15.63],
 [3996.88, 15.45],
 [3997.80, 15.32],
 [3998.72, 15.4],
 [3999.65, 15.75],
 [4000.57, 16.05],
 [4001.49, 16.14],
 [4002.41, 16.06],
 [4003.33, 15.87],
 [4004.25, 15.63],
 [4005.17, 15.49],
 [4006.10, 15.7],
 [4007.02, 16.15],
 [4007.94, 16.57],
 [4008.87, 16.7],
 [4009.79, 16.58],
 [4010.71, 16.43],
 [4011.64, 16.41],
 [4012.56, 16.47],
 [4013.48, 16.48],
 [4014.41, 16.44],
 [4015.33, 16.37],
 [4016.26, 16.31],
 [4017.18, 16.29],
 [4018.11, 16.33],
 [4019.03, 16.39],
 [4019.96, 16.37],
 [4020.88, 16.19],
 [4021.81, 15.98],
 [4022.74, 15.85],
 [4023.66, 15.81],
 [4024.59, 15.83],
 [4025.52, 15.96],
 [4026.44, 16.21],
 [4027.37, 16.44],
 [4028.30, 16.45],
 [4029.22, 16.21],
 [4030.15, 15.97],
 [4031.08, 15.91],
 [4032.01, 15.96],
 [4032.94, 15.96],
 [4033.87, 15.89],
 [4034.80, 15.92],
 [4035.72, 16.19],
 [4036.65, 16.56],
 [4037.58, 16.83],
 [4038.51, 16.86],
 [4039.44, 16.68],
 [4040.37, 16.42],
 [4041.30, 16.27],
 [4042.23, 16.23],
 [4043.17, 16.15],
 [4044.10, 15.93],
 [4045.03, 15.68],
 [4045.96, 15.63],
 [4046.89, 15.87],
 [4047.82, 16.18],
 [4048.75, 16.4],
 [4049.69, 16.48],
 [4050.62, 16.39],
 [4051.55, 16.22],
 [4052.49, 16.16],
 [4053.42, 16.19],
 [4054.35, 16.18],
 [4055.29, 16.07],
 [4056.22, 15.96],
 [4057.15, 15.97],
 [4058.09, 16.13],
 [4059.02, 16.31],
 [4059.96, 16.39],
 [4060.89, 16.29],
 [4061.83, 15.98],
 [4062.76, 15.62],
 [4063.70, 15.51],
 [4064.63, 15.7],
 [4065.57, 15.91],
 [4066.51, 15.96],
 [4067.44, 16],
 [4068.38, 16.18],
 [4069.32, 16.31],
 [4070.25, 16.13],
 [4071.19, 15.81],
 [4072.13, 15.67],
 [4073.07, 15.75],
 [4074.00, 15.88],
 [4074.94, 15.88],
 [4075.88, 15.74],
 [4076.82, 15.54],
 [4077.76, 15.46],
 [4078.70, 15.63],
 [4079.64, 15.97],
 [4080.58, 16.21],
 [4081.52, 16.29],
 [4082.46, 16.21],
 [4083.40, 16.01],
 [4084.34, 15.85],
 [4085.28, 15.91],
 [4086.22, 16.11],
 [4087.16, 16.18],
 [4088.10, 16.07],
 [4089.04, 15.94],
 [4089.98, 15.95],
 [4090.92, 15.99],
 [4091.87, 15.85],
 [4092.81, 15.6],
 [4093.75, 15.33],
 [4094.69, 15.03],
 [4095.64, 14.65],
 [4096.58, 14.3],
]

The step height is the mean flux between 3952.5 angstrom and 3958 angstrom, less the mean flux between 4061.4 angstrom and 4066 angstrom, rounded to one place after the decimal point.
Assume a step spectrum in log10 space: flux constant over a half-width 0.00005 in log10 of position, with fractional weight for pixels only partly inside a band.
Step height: -0.4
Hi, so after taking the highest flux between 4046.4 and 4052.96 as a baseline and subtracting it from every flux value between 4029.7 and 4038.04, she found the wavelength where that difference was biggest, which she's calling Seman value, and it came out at 4037.58 angstrom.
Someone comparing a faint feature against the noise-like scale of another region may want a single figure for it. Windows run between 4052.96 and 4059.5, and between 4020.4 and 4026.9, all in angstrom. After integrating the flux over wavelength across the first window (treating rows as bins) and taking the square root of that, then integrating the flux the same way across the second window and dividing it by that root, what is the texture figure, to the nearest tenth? 10.1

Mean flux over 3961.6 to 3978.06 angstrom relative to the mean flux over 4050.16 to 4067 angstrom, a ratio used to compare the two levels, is 0.6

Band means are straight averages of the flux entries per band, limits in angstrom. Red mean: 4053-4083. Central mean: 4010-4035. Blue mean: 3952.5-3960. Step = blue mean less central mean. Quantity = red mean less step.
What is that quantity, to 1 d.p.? 17.0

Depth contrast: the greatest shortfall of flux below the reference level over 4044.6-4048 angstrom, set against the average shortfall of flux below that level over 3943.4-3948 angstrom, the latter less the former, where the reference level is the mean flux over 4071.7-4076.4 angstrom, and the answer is 0.7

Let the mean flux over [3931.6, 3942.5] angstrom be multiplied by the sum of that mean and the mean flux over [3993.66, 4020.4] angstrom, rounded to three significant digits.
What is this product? 229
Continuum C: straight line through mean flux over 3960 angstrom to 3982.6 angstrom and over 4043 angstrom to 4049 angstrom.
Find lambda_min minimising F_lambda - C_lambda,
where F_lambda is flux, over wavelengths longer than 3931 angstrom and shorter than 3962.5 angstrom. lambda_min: 3933.88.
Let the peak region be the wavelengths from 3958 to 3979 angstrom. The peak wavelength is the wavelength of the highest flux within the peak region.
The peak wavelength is 3978.52 angstrom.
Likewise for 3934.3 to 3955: 3953.86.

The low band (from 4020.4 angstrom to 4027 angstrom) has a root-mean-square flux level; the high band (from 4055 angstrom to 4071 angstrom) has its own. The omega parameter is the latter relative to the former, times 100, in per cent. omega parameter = 100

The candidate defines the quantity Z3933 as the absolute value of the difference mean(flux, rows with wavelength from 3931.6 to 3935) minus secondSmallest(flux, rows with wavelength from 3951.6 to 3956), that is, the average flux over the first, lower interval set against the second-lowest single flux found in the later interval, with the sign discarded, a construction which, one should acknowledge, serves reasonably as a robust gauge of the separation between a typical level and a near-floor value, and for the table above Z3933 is 11.2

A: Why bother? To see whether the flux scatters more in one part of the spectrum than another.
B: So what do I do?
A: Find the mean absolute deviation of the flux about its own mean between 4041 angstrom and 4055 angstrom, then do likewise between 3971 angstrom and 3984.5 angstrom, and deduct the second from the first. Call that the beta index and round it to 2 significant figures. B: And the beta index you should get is -1.6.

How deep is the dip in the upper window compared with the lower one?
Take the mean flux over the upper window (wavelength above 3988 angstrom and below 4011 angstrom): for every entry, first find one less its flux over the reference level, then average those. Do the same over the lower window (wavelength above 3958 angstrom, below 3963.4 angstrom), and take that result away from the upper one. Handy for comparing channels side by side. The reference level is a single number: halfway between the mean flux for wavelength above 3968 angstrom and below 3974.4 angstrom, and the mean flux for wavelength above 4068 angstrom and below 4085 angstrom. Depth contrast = -0.18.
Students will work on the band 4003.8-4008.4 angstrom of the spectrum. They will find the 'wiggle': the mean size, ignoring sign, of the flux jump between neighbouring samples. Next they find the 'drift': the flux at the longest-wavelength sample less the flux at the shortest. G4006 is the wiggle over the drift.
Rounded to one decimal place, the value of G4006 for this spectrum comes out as 0.3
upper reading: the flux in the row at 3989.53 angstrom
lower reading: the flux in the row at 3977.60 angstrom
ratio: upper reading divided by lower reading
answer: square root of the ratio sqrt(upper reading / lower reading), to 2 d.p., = 1.05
